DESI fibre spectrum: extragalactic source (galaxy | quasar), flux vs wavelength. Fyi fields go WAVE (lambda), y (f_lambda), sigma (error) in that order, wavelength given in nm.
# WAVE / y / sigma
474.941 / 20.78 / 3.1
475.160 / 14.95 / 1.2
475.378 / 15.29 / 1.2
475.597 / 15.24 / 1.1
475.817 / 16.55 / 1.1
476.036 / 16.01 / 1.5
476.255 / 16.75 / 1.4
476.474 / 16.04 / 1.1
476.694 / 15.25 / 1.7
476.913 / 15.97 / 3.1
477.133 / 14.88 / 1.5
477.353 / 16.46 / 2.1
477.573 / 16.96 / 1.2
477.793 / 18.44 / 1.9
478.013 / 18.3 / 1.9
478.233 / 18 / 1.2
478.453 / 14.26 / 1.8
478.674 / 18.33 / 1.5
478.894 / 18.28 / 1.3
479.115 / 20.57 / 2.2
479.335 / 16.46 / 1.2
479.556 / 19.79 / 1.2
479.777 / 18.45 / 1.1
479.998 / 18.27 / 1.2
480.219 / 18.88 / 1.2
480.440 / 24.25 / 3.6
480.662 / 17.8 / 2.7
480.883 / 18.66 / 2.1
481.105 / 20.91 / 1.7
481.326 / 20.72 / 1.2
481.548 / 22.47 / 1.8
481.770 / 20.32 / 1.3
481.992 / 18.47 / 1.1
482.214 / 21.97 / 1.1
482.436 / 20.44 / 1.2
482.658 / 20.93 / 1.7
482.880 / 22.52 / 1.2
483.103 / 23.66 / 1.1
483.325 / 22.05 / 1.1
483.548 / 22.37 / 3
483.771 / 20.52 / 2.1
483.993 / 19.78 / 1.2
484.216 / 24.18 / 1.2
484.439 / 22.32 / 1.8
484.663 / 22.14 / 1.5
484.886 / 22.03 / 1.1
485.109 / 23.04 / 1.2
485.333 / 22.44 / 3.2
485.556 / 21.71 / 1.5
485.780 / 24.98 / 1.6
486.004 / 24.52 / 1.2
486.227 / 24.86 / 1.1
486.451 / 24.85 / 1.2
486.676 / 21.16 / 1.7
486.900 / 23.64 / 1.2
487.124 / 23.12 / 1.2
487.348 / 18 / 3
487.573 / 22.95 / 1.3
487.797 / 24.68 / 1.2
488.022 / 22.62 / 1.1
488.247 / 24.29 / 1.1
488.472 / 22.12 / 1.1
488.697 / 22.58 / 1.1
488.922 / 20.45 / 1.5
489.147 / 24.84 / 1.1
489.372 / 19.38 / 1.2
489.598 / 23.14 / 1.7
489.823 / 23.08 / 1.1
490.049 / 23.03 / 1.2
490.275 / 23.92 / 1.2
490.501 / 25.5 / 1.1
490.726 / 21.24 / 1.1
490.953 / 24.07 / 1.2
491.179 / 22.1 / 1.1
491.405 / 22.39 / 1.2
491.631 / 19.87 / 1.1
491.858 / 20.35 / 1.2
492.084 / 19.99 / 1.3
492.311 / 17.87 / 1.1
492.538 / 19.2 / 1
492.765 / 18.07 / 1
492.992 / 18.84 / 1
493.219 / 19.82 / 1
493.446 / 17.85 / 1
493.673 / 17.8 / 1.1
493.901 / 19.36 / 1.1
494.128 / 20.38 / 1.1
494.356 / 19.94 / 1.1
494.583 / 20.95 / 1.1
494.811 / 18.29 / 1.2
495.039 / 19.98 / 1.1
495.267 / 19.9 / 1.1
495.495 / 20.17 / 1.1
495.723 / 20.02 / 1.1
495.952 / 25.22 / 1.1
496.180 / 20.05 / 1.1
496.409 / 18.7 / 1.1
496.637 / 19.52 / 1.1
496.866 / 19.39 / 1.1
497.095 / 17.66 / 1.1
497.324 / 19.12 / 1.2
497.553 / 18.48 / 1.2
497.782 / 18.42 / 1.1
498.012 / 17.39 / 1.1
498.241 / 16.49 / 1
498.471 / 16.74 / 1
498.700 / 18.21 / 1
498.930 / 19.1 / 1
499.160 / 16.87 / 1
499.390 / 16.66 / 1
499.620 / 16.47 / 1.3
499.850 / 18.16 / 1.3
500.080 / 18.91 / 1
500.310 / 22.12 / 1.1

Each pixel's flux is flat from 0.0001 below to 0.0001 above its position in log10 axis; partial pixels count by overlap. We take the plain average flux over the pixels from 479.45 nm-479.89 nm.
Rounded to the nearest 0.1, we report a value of 19.1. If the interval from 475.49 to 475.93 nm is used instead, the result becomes 15.9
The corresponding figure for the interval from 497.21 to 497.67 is 18.8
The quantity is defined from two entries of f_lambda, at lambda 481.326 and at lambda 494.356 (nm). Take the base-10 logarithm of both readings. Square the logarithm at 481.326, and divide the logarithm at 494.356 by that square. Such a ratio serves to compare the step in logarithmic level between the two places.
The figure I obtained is 0.75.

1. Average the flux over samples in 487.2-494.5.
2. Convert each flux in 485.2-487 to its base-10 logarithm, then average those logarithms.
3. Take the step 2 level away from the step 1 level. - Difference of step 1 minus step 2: 19.9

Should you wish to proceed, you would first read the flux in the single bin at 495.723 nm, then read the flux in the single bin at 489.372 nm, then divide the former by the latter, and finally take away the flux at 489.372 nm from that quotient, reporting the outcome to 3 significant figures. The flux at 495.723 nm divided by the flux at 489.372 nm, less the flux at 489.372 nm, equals -18.3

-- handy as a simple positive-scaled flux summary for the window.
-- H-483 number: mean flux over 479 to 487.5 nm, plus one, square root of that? 4.73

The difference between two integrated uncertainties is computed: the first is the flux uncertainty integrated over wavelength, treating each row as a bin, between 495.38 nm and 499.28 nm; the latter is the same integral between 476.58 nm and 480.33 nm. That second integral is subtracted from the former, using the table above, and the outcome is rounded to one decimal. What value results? -1.8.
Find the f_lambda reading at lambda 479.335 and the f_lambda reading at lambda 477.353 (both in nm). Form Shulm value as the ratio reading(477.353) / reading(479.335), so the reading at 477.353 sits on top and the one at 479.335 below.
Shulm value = 1.00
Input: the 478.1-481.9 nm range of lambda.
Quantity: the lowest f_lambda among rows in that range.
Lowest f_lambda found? 14.26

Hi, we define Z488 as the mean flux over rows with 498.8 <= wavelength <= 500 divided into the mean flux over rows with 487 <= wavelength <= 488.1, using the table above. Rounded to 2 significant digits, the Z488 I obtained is 1.3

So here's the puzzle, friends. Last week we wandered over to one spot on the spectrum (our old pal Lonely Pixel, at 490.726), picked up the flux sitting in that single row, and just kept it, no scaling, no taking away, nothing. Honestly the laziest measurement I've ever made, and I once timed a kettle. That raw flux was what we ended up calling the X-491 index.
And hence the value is 21.24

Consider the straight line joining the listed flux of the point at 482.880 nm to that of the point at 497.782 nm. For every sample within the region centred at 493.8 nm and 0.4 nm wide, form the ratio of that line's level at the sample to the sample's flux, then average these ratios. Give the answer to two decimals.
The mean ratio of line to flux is 1.05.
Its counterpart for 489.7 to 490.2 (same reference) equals 0.89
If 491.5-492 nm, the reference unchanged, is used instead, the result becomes 1.00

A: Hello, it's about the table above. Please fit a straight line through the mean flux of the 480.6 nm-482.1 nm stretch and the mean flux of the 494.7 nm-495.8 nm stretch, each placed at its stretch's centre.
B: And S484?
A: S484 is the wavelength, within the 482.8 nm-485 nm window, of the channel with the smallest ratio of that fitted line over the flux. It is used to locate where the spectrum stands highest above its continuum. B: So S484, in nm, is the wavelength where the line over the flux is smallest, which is 484.216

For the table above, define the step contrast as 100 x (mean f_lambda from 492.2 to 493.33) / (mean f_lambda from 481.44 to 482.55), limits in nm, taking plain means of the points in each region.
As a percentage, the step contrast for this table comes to 90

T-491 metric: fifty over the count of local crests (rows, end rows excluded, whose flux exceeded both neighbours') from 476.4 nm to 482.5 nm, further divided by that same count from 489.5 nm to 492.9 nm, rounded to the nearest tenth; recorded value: 1.1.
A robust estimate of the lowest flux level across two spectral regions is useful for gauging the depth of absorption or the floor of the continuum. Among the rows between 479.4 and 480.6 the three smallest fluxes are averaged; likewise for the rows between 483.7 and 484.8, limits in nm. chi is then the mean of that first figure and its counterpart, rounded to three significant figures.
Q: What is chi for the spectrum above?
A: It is 19.7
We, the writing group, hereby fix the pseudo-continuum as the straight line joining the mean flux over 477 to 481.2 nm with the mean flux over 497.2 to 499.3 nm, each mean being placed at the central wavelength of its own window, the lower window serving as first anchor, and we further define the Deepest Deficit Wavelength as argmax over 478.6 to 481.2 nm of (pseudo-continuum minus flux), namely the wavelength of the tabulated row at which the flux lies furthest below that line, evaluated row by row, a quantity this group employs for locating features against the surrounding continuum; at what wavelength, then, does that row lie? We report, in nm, 479.335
